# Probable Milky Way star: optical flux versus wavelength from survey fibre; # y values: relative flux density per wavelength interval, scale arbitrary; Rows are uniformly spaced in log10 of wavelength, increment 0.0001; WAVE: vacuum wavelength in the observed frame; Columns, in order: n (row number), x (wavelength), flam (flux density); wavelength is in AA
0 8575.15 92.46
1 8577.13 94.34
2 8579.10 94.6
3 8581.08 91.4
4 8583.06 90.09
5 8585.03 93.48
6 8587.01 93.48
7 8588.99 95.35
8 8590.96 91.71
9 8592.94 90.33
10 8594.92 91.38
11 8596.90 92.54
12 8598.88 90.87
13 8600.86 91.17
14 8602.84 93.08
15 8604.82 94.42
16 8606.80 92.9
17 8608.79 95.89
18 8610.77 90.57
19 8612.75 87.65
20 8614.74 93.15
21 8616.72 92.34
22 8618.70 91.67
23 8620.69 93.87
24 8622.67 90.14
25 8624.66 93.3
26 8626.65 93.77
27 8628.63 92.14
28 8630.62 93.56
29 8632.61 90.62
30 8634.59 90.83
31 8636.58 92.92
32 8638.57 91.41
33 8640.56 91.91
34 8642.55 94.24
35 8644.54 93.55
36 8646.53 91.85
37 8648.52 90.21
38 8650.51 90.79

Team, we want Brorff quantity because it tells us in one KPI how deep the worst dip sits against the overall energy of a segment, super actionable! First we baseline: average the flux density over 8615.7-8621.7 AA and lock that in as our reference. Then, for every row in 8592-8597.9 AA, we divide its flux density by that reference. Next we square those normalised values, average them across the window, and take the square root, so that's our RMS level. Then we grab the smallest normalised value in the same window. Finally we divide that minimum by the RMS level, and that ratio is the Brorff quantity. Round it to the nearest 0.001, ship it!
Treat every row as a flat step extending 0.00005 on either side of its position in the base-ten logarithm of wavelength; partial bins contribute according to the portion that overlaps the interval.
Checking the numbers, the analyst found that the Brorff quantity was 0.988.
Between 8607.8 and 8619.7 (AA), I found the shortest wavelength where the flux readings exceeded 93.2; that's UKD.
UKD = 8608.79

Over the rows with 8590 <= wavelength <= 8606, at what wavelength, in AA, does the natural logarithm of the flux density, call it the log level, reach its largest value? 8604.82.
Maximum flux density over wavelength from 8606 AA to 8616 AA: 95.89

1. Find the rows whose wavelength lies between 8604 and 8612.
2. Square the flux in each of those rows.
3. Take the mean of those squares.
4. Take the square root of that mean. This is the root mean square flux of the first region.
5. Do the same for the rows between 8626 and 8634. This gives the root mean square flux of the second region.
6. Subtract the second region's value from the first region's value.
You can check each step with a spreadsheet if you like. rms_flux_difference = 0.9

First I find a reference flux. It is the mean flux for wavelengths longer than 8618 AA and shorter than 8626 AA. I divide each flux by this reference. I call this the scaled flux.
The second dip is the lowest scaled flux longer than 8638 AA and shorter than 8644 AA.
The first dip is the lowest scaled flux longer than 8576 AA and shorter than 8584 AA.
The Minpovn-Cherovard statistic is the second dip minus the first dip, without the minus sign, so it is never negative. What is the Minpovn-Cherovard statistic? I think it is 0.014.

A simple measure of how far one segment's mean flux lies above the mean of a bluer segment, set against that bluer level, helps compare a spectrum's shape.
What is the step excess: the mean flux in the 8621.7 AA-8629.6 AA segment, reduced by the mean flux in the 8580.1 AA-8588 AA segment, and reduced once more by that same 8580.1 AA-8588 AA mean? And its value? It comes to -91.9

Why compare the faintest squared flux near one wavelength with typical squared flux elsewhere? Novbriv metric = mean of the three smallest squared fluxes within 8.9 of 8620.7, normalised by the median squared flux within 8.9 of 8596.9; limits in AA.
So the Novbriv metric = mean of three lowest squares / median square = 0.960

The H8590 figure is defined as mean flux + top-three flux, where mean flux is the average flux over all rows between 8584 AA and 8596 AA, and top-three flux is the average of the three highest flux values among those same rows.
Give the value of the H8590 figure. 187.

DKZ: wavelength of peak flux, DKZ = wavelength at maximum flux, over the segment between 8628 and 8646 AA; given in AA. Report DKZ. 8642.55 AA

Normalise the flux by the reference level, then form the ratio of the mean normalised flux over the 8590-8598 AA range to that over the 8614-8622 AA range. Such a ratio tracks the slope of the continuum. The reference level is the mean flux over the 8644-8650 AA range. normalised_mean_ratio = 0.986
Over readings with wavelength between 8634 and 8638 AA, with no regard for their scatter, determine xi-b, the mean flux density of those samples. 91.9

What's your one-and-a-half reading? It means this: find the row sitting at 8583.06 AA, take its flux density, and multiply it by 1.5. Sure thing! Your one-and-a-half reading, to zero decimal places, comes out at 135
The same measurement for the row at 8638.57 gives 137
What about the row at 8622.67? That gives 135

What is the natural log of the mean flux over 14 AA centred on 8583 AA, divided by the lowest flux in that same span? 0.034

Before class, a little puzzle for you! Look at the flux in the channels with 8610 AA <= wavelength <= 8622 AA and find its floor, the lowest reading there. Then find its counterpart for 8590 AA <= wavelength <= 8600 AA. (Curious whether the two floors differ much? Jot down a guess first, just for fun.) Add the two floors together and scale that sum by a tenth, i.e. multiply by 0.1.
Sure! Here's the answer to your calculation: 17.80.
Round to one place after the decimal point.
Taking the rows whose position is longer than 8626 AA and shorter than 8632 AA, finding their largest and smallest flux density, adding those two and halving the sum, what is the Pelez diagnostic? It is 93.0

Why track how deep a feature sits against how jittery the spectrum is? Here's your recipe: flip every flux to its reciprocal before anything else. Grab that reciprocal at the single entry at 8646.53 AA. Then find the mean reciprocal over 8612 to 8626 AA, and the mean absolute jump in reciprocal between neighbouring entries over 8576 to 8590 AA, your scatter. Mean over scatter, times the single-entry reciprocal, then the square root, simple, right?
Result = 0.78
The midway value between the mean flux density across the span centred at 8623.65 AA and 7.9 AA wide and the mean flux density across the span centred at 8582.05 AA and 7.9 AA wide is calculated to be 92.6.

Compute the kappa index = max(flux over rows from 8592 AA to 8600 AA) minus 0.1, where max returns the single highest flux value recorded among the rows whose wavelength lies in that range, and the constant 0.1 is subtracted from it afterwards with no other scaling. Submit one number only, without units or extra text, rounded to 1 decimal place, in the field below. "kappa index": 92.4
